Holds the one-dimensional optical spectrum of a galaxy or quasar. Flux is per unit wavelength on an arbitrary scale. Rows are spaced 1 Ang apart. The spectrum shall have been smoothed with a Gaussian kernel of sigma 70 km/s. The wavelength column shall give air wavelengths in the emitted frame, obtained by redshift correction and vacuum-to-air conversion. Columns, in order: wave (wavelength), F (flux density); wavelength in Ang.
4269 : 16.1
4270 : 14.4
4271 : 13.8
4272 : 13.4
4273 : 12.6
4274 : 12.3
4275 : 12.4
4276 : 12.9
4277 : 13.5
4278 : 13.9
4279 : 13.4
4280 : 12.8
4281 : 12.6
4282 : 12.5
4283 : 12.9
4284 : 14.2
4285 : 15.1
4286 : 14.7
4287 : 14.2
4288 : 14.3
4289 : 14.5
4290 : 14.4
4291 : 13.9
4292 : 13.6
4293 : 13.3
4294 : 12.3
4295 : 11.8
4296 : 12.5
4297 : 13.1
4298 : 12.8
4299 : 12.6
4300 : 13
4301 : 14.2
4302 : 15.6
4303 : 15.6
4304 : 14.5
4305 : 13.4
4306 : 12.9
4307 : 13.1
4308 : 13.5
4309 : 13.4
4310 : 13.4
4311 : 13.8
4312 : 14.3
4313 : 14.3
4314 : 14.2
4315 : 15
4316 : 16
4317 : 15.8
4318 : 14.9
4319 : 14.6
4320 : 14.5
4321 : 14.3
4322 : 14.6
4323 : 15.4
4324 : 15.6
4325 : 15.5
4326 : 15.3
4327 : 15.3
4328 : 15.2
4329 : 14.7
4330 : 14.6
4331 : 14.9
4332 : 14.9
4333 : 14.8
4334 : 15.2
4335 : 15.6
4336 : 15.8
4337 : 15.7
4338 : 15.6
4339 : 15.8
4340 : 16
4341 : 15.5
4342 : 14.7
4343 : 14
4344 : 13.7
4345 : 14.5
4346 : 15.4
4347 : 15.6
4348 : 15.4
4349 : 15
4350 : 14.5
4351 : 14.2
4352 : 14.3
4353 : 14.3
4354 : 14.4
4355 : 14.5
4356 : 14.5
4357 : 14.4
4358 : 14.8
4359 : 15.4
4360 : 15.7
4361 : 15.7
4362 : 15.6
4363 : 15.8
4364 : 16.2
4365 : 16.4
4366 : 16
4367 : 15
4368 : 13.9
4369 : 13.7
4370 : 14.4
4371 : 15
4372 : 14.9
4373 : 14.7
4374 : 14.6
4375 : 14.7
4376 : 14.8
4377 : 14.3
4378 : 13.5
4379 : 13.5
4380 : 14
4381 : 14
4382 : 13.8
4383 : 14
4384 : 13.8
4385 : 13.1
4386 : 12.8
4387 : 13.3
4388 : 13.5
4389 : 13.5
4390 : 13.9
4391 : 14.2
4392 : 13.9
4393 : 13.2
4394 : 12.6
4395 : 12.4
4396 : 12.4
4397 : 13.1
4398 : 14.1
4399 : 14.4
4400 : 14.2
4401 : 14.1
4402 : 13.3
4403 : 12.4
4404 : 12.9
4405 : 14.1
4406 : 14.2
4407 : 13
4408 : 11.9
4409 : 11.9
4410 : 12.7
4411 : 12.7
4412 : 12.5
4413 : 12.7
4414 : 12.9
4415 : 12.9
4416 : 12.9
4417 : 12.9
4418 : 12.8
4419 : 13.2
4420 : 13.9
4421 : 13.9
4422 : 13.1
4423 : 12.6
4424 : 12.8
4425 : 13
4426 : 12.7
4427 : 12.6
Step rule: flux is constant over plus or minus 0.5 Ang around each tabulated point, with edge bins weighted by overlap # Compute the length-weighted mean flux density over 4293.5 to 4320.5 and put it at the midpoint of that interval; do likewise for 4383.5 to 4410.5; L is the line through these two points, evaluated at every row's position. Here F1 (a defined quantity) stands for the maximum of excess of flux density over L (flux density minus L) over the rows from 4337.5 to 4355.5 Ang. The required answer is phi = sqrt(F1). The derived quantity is 1.53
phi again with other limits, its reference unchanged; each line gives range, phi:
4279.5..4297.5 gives 1.03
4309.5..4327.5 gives 1.47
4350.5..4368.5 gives 1.70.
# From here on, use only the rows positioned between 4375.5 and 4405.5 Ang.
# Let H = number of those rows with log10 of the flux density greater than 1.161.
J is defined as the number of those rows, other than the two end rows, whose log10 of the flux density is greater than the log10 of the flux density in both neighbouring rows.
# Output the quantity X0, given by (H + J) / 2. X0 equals 2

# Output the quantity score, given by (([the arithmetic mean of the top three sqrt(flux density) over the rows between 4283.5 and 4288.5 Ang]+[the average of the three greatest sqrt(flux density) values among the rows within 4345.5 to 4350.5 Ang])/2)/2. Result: 1.94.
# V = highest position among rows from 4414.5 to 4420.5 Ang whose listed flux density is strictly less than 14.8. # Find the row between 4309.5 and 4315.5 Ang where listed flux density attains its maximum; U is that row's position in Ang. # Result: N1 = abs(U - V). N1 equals 105 Ang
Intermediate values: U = 4315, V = 4420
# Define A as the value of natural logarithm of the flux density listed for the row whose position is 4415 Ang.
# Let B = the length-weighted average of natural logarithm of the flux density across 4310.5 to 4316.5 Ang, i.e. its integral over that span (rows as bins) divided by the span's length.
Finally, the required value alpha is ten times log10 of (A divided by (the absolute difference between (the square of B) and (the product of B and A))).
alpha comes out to 8.9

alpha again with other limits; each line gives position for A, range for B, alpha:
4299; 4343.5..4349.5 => 7.4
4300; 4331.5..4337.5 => 7.6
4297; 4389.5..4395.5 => 17.2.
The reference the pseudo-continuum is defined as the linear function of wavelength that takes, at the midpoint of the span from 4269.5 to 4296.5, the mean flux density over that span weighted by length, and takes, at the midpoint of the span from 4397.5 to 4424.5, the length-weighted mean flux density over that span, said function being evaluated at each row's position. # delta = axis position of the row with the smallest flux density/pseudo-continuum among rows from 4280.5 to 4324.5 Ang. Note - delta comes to 4295 Ang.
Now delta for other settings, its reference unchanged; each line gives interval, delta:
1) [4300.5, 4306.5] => 4306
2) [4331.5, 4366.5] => 4344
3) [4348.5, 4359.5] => 4351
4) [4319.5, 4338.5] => 4321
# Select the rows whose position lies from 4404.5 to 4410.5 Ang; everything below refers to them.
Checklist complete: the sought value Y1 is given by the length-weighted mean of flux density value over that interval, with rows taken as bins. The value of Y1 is 13.0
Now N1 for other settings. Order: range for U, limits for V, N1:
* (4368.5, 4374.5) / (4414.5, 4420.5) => 49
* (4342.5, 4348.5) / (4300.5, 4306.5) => 41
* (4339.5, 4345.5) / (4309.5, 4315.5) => 26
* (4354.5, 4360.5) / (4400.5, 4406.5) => 46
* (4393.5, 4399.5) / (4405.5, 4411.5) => 12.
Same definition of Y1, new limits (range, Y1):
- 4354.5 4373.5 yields 15.1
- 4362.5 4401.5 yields 14.1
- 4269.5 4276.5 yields 13.1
